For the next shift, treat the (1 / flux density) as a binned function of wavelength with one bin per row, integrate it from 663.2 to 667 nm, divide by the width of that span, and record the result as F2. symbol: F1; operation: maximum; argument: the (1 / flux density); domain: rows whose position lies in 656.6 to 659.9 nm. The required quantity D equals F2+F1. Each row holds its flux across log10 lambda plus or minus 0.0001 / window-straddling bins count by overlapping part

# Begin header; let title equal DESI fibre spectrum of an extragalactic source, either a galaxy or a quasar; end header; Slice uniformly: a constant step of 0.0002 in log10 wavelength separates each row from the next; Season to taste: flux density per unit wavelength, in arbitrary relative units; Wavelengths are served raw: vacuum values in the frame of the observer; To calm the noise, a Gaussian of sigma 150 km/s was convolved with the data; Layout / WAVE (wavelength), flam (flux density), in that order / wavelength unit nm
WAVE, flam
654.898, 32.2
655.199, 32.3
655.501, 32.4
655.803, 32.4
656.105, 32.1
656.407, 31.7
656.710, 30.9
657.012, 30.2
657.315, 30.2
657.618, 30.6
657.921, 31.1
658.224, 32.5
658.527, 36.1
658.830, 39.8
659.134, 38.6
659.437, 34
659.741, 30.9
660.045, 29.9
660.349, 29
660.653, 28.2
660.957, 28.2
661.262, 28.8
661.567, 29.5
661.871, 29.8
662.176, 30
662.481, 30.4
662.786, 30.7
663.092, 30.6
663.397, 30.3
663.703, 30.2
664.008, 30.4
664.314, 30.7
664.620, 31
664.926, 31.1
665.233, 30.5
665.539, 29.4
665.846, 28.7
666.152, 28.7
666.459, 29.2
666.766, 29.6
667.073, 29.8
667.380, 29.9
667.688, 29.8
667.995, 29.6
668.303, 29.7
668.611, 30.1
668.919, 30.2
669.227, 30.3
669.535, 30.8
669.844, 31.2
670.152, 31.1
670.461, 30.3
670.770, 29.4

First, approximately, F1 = 0.0331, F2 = 0.0334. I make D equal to 0.0665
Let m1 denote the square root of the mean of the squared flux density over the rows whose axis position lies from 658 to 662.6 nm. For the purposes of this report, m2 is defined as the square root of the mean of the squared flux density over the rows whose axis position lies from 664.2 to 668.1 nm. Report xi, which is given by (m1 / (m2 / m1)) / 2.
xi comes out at 17.1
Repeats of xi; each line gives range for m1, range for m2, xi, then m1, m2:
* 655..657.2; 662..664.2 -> 16.6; 31.7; 30.4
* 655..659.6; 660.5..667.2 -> 18.4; 33.1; 29.8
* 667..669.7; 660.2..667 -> 15.1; 30.0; 29.8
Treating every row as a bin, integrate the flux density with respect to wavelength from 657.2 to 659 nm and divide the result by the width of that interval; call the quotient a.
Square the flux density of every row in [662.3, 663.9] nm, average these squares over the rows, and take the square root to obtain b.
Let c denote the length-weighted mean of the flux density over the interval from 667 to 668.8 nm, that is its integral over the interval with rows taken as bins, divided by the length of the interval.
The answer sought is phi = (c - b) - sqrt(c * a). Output -32.2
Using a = 33.5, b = 30.4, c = 29.8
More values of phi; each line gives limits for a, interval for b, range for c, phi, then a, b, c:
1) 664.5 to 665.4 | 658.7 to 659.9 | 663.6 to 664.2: -36.2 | 30.8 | 36.0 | 30.4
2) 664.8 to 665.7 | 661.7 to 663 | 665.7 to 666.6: -30.9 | 30.3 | 30.2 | 28.9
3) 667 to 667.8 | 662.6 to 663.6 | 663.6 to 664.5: -30.2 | 29.8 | 30.5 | 30.5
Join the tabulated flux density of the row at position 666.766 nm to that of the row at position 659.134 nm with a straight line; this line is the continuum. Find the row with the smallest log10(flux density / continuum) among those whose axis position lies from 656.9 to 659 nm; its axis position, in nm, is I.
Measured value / 657.012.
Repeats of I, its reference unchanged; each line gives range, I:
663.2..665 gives 663.397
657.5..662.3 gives 657.618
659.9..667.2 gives 660.653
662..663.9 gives 662.176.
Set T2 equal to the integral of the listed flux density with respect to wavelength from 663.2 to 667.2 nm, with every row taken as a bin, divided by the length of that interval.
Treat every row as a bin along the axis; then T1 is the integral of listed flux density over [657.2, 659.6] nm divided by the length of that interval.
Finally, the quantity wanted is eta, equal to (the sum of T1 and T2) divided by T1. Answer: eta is 1.88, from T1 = 34.2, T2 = 30.0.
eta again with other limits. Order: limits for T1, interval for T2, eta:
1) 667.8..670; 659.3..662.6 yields 1.99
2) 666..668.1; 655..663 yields 2.07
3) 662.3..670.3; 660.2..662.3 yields 1.96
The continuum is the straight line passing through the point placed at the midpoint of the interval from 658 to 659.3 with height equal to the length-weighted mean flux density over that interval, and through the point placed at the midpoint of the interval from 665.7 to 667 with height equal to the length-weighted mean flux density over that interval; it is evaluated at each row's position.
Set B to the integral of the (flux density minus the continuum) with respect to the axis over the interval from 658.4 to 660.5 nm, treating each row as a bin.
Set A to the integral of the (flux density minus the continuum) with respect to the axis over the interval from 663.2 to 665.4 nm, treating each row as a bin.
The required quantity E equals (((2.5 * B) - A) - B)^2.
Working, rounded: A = -1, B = -3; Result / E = 17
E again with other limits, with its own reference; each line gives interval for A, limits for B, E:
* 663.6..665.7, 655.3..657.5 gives 529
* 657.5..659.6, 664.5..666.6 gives 12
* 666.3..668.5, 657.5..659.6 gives 82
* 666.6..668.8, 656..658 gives 648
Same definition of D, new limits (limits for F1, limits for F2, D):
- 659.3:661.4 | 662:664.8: 0.0683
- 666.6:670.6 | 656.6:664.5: 0.0660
